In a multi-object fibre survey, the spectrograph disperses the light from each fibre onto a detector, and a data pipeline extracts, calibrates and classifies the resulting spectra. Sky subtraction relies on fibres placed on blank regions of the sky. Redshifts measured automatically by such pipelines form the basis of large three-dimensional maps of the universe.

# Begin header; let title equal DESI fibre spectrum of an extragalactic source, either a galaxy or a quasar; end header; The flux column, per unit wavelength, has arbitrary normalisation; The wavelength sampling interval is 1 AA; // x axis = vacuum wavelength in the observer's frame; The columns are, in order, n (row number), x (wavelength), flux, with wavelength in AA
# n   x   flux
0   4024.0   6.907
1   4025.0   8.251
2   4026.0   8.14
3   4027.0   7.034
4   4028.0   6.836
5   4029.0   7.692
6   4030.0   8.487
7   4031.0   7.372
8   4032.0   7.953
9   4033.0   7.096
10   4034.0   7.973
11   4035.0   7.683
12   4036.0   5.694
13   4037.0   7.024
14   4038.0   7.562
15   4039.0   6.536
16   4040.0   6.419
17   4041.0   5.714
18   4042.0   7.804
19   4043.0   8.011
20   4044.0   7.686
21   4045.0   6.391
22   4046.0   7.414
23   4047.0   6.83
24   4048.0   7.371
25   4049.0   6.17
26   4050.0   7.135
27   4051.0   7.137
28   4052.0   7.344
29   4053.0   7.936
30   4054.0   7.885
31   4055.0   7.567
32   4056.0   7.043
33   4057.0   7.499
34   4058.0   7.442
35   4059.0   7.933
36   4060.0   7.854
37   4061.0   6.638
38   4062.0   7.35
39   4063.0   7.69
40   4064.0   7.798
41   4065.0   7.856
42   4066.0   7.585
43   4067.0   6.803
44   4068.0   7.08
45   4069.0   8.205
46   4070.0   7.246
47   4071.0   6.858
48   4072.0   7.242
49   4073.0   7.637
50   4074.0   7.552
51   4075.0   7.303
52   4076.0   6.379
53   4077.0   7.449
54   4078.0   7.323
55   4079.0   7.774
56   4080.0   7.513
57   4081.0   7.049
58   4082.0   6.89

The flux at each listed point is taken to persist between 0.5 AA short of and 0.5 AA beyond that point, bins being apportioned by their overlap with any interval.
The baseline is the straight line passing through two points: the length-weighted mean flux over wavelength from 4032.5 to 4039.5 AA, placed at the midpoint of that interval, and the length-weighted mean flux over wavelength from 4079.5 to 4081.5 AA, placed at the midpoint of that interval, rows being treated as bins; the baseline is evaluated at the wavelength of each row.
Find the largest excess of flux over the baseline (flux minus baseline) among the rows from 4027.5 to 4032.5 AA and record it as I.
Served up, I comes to 1.4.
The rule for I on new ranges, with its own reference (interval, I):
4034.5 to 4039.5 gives 0.6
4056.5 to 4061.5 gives 0.7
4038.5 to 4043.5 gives 0.9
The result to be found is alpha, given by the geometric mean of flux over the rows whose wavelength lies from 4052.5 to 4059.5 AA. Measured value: 7.61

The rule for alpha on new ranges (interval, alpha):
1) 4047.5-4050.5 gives 6.87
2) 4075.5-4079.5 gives 7.21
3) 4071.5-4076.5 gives 7.21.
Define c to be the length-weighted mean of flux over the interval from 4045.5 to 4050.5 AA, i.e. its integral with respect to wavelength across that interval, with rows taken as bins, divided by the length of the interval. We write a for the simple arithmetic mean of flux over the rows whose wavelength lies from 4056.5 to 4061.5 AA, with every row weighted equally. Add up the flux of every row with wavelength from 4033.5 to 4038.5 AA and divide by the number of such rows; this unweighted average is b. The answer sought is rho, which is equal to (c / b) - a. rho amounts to -6.50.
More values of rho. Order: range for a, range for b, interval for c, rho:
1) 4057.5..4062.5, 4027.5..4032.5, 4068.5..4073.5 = -6.47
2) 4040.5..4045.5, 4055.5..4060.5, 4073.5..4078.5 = -6.17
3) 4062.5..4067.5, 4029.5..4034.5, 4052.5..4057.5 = -6.57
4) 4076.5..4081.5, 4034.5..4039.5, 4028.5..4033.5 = -6.30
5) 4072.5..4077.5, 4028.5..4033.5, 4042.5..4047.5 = -6.32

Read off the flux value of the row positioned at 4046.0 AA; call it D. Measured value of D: 7.414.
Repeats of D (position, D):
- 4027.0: 7.034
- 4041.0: 5.714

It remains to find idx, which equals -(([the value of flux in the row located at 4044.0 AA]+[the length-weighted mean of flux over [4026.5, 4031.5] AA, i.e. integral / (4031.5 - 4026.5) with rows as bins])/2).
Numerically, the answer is -7.59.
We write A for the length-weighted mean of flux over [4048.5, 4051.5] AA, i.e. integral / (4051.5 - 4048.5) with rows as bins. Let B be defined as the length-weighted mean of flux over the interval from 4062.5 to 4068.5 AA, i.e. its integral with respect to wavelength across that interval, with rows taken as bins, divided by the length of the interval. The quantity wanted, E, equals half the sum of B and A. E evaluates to 7.14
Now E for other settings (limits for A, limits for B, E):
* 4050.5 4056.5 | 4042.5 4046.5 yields 7.43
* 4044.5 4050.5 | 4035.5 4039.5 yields 6.79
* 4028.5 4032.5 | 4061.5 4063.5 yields 7.70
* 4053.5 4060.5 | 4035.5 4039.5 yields 7.15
